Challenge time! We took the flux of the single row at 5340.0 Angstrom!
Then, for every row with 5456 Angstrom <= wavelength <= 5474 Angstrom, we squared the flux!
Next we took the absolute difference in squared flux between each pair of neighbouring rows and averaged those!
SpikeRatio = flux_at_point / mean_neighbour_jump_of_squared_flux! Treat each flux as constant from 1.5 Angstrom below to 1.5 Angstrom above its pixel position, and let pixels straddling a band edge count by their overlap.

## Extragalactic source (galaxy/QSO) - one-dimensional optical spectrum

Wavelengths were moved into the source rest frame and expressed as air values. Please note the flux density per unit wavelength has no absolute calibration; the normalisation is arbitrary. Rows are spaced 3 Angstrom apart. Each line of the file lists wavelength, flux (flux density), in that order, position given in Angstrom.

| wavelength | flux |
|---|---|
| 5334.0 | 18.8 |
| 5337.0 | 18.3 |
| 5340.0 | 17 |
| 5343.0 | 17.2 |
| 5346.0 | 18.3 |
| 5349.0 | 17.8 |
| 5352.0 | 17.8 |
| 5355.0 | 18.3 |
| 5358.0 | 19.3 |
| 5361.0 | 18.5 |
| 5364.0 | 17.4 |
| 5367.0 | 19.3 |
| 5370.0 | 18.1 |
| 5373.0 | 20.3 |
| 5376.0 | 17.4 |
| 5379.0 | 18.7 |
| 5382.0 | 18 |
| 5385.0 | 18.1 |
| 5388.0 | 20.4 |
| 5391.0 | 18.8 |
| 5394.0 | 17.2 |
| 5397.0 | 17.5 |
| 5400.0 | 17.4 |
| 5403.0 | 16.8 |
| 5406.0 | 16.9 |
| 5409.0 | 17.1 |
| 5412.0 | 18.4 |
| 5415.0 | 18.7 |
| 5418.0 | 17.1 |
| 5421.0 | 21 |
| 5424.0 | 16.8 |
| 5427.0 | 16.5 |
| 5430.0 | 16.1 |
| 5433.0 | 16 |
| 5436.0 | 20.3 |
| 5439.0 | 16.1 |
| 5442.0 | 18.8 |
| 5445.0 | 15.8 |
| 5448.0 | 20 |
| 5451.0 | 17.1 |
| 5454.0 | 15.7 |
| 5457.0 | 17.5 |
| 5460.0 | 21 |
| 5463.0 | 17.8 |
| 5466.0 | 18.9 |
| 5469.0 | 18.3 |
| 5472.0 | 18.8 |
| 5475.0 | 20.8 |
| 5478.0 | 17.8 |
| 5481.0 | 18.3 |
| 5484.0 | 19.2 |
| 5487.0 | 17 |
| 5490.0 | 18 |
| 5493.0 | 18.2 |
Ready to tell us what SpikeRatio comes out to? 0.25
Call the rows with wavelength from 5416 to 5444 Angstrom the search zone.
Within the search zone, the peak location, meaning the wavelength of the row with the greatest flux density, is 5421.0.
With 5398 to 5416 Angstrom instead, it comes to 5415.0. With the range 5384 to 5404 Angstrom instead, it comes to 5388.0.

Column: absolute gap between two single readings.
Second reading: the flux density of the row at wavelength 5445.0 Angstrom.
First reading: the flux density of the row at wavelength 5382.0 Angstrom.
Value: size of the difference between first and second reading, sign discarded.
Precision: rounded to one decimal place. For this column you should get 2.2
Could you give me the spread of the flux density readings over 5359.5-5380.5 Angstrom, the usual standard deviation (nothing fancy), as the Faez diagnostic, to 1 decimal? 1.0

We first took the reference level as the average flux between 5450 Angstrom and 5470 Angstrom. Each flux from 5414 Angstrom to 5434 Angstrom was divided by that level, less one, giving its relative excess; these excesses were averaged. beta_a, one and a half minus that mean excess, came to 1.53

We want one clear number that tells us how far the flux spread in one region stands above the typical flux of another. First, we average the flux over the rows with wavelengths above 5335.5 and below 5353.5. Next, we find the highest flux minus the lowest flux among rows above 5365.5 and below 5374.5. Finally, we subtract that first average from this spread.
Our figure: -15.5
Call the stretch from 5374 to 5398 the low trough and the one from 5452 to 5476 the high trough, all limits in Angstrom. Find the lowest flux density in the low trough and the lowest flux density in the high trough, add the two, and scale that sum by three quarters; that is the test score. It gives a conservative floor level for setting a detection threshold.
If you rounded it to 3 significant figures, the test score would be 24.7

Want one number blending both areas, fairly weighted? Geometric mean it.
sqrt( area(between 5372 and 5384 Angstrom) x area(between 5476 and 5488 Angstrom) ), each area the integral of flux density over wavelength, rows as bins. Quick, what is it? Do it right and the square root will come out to 220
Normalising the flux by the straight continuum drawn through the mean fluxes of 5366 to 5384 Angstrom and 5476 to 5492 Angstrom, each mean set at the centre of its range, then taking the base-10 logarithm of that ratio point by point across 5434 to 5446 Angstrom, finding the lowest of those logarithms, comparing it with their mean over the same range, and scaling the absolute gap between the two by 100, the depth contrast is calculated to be 4.8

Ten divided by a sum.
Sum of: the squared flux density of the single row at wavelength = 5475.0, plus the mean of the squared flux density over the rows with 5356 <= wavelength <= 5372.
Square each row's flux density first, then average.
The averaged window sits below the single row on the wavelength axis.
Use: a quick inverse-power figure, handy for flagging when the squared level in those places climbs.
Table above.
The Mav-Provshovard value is 0.0129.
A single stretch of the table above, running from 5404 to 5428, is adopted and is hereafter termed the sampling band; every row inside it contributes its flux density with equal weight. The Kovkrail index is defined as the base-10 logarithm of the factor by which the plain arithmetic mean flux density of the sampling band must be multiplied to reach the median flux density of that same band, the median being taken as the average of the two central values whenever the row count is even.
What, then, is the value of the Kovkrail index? -0.018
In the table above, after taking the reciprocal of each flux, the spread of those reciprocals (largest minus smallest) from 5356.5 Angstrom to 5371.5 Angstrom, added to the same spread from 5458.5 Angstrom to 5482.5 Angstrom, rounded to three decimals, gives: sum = 0.014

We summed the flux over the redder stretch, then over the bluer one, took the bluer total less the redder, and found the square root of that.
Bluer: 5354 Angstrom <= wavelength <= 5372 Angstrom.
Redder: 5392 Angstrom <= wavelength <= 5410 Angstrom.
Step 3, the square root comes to 2.8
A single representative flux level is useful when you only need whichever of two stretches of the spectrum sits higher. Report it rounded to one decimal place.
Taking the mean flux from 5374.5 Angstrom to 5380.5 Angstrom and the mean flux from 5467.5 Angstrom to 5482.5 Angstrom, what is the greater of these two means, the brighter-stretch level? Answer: 18.8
